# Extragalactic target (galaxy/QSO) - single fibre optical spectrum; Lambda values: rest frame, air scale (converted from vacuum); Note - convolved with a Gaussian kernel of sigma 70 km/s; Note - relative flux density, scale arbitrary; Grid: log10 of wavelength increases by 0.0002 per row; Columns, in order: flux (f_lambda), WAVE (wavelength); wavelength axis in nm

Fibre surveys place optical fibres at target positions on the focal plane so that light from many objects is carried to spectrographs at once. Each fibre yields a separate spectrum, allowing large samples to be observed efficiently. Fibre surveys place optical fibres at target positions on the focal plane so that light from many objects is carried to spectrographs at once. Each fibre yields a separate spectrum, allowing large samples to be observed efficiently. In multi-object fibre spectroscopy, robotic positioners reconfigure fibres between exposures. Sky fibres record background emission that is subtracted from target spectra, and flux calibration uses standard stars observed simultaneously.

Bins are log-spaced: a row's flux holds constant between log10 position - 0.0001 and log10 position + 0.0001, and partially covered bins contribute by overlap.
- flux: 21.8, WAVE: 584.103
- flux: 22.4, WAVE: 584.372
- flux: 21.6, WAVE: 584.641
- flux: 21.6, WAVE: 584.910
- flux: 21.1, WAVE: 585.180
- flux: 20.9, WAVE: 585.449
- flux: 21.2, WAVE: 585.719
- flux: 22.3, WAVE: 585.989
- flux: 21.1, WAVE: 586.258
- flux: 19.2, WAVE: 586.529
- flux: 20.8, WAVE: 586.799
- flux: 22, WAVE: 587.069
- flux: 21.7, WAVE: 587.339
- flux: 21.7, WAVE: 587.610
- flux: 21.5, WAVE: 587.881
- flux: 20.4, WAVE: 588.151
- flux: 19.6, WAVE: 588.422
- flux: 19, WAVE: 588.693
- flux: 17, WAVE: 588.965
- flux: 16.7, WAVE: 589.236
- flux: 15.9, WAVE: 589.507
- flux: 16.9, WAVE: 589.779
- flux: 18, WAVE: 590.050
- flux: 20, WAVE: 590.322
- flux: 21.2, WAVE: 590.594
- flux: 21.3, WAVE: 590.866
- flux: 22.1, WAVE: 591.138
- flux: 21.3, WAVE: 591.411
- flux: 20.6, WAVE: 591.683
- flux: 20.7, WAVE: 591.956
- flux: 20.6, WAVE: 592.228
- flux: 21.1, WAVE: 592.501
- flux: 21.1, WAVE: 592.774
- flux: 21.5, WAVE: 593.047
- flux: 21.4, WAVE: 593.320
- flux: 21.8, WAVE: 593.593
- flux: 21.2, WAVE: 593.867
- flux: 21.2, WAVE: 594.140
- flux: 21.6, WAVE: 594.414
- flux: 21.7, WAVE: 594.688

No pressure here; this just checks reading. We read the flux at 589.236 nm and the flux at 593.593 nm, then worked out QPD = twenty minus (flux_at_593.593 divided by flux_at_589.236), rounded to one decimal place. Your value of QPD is 18.7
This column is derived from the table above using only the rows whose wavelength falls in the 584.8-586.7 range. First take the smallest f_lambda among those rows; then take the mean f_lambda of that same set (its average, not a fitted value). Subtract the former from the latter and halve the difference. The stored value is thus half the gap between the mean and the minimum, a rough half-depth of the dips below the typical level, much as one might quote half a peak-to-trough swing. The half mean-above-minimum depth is 0.9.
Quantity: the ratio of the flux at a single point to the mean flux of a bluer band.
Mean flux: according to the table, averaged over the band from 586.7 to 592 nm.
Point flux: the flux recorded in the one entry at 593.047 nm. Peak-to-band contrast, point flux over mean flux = 1.08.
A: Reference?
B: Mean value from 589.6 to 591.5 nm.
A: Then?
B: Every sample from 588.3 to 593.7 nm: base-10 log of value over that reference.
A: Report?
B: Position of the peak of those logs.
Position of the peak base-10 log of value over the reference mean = 591.138 nm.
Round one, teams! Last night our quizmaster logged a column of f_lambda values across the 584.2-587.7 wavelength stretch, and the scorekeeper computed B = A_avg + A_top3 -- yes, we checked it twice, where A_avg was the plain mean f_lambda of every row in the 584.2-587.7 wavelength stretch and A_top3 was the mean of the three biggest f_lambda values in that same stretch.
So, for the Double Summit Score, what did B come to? 43.6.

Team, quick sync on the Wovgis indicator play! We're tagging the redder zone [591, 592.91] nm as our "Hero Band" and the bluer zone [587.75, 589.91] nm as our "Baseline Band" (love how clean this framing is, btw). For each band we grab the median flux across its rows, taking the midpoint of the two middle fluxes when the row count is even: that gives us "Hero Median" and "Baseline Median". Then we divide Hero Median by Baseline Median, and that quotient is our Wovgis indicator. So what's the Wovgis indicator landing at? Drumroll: 1.17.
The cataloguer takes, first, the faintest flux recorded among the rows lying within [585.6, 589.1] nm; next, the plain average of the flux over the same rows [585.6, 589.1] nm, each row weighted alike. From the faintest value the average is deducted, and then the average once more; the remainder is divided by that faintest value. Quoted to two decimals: -1.42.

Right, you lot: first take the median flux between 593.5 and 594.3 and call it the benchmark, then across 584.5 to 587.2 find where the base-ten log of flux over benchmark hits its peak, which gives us 585.989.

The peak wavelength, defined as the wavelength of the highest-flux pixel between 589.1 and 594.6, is 591.138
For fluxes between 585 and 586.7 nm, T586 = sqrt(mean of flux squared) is 21.0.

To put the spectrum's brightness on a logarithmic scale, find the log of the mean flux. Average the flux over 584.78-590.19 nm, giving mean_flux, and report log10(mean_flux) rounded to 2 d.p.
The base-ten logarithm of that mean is 1.30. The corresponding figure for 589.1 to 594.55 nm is 1.31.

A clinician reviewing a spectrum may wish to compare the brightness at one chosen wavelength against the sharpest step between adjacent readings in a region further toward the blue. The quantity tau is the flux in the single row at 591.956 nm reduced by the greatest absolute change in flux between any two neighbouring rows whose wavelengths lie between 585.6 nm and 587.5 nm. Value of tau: 18.8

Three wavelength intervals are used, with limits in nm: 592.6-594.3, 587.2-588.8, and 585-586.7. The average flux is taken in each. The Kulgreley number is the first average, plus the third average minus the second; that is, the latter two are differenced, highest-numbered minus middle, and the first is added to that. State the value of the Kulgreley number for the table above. 21.7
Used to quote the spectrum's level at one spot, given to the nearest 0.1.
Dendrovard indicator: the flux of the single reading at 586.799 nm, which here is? 20.8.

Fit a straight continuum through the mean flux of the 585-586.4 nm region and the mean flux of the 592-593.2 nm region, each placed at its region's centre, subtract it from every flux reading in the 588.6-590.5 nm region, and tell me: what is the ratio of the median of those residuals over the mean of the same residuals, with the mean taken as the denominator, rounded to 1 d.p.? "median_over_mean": 1.2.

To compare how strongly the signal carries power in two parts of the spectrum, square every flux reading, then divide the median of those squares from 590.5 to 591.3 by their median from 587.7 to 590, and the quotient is 1.396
